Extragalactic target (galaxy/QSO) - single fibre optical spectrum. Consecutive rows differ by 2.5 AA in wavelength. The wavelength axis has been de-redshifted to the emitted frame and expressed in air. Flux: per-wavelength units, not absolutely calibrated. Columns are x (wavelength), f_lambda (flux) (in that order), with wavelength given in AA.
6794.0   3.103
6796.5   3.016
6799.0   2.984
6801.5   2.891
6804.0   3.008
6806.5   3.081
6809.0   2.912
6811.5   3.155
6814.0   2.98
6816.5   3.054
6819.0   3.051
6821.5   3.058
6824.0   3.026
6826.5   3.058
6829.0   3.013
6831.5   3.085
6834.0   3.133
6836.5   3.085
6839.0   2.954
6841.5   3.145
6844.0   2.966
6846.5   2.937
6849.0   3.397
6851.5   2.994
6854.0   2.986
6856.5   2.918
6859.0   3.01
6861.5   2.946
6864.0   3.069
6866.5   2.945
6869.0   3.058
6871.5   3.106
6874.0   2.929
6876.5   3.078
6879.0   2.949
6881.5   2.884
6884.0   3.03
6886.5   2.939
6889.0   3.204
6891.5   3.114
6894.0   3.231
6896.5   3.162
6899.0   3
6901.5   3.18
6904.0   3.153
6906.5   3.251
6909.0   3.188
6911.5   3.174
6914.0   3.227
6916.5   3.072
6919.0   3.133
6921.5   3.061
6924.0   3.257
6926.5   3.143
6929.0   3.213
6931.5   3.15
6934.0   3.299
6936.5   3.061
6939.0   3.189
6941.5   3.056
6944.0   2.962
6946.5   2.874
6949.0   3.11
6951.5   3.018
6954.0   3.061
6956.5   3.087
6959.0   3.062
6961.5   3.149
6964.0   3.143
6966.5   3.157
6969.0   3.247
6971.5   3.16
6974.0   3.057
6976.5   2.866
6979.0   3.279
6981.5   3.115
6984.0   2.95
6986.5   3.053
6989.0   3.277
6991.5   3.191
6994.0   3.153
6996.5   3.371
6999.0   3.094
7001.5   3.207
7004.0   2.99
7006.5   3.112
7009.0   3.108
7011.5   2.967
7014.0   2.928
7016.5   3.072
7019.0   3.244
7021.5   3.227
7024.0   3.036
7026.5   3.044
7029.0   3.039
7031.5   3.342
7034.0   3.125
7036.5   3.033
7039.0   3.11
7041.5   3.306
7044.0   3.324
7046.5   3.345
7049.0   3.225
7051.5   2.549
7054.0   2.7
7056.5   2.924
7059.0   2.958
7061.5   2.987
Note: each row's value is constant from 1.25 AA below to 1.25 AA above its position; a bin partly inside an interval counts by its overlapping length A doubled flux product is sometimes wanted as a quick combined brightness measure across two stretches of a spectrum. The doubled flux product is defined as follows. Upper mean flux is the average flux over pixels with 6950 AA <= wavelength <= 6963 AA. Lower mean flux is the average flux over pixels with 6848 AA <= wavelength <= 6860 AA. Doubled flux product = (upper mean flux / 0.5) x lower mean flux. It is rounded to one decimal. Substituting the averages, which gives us 18.8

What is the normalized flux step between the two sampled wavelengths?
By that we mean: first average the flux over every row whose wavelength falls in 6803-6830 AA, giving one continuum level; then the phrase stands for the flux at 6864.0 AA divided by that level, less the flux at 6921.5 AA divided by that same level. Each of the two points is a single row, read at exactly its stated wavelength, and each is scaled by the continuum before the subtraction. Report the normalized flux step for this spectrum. 0.00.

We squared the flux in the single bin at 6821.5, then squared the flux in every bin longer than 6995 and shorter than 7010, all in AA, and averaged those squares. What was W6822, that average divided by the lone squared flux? 1.06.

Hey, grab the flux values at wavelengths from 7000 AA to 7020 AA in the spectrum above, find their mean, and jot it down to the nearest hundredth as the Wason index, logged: 3.08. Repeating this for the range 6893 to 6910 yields 3.17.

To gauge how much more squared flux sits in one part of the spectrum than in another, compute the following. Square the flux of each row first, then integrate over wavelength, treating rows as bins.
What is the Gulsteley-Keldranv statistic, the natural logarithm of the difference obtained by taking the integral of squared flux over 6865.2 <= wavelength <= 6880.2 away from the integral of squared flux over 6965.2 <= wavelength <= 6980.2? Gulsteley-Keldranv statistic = 2.4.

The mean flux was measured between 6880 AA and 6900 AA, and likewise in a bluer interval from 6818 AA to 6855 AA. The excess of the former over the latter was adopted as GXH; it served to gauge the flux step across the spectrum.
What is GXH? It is 0.01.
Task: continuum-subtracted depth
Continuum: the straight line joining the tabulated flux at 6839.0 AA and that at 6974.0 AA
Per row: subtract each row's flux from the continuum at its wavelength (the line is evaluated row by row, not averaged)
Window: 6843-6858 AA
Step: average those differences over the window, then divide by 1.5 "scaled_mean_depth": -0.047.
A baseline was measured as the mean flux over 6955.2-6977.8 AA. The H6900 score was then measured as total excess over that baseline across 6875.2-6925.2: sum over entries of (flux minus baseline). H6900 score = 0.22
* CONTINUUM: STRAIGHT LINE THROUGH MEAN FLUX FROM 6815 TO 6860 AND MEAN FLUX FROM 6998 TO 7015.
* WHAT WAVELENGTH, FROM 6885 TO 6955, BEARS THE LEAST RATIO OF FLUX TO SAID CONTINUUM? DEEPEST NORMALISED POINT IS 6946.5 AA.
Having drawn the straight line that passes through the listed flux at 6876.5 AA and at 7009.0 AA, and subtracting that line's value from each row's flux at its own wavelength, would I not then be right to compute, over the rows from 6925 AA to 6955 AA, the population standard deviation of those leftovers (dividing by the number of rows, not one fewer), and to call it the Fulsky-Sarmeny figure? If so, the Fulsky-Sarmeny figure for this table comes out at 0.112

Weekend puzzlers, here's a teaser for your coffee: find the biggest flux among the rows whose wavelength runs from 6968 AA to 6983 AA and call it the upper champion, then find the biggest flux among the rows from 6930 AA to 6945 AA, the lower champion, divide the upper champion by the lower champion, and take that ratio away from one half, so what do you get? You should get -0.494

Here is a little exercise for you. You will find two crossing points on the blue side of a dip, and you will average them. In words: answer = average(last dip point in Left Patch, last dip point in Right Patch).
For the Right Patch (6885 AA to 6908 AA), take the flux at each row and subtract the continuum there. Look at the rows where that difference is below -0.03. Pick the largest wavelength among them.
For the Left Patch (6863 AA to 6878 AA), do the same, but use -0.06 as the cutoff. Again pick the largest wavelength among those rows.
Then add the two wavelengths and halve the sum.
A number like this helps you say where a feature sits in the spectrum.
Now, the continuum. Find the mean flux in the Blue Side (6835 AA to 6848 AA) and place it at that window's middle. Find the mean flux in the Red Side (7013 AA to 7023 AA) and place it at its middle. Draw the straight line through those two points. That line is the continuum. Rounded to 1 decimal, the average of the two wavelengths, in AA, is 6886.5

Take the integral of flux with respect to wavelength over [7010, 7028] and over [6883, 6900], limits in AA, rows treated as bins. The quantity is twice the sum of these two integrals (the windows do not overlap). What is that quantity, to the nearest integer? 216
